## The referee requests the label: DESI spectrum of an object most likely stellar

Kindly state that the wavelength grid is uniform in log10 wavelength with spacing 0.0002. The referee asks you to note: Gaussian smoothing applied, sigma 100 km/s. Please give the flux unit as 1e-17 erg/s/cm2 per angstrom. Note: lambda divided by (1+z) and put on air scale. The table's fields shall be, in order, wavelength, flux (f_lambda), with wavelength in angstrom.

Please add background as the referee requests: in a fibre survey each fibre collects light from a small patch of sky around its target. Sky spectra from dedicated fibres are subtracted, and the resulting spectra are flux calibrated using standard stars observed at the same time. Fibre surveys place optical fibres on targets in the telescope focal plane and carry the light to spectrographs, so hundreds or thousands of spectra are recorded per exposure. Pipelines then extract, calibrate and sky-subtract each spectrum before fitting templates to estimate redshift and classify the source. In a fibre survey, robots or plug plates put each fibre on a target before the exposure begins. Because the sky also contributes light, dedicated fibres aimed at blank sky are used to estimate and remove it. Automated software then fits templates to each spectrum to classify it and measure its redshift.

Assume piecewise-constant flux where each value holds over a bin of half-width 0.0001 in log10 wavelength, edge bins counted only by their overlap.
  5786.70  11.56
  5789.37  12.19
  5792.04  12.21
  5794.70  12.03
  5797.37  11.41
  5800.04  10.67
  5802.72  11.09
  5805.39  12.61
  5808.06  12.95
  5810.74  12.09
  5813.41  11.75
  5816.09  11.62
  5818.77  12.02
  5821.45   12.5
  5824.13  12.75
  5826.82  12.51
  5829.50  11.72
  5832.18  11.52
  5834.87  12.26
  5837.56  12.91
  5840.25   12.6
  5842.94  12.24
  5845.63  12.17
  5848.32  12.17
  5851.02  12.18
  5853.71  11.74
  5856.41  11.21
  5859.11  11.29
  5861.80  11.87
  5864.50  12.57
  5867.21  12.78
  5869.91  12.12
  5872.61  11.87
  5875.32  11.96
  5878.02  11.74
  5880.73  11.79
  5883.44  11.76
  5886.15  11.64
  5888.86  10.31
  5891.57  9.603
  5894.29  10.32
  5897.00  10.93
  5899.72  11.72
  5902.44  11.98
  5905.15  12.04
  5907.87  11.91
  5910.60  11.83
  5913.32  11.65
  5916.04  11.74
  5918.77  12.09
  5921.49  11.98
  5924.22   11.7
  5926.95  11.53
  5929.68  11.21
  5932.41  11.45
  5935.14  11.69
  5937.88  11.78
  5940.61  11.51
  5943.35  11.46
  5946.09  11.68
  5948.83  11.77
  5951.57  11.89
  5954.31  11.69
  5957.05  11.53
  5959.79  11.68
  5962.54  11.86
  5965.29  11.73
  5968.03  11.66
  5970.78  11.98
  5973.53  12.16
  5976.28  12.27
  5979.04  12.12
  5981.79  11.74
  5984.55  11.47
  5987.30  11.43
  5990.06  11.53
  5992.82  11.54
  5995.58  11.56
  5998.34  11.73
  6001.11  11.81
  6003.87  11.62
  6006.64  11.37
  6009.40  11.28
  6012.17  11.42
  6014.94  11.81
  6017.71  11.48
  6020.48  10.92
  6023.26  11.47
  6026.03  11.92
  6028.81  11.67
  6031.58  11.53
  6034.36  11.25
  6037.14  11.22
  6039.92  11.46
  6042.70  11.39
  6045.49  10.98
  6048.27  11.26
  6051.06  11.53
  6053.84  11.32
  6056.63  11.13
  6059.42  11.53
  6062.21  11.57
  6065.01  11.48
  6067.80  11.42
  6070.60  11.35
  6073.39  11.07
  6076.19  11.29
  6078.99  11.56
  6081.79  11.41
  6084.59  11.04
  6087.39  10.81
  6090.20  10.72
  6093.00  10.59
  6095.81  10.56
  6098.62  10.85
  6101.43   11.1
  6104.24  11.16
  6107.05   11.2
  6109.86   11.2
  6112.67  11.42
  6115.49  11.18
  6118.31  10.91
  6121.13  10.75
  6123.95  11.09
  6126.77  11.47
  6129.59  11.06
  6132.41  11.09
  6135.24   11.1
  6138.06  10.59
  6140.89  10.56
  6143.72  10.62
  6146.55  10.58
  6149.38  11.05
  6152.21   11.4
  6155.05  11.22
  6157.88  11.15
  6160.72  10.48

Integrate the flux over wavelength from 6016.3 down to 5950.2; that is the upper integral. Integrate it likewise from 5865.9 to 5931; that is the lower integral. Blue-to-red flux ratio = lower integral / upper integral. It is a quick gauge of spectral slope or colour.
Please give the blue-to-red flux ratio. 0.98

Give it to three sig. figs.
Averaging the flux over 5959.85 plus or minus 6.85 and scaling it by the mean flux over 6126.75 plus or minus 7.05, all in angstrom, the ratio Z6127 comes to 1.05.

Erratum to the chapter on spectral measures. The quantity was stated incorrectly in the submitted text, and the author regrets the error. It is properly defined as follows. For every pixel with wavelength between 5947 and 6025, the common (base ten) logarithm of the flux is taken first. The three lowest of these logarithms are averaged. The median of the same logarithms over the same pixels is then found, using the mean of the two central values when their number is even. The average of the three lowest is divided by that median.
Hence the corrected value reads 0.983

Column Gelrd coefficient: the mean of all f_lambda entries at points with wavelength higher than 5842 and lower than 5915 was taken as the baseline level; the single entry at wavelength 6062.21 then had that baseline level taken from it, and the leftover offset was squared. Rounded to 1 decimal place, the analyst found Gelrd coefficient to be 0.0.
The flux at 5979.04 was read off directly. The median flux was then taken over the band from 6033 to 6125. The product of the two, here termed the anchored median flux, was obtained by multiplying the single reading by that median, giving 136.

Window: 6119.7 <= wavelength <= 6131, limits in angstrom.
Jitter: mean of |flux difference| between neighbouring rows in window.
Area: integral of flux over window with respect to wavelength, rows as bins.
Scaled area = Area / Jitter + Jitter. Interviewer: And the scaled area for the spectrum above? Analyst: 333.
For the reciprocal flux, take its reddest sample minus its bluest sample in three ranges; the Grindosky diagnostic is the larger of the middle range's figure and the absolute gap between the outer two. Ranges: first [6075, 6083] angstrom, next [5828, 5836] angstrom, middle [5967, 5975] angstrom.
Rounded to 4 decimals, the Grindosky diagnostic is 0.0028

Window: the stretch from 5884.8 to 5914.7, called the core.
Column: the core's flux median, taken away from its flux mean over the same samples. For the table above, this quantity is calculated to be -0.38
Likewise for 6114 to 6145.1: -0.11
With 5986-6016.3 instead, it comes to 0.01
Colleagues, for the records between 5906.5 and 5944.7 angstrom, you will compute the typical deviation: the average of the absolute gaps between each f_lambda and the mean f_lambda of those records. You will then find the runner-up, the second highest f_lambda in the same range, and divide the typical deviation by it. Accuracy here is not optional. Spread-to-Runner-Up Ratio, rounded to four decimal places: 0.0152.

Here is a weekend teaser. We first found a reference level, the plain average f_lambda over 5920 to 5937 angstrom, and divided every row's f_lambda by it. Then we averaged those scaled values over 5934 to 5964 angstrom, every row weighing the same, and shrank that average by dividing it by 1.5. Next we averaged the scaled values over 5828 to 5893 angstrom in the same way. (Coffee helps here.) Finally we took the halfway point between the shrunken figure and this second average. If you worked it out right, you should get 0.85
